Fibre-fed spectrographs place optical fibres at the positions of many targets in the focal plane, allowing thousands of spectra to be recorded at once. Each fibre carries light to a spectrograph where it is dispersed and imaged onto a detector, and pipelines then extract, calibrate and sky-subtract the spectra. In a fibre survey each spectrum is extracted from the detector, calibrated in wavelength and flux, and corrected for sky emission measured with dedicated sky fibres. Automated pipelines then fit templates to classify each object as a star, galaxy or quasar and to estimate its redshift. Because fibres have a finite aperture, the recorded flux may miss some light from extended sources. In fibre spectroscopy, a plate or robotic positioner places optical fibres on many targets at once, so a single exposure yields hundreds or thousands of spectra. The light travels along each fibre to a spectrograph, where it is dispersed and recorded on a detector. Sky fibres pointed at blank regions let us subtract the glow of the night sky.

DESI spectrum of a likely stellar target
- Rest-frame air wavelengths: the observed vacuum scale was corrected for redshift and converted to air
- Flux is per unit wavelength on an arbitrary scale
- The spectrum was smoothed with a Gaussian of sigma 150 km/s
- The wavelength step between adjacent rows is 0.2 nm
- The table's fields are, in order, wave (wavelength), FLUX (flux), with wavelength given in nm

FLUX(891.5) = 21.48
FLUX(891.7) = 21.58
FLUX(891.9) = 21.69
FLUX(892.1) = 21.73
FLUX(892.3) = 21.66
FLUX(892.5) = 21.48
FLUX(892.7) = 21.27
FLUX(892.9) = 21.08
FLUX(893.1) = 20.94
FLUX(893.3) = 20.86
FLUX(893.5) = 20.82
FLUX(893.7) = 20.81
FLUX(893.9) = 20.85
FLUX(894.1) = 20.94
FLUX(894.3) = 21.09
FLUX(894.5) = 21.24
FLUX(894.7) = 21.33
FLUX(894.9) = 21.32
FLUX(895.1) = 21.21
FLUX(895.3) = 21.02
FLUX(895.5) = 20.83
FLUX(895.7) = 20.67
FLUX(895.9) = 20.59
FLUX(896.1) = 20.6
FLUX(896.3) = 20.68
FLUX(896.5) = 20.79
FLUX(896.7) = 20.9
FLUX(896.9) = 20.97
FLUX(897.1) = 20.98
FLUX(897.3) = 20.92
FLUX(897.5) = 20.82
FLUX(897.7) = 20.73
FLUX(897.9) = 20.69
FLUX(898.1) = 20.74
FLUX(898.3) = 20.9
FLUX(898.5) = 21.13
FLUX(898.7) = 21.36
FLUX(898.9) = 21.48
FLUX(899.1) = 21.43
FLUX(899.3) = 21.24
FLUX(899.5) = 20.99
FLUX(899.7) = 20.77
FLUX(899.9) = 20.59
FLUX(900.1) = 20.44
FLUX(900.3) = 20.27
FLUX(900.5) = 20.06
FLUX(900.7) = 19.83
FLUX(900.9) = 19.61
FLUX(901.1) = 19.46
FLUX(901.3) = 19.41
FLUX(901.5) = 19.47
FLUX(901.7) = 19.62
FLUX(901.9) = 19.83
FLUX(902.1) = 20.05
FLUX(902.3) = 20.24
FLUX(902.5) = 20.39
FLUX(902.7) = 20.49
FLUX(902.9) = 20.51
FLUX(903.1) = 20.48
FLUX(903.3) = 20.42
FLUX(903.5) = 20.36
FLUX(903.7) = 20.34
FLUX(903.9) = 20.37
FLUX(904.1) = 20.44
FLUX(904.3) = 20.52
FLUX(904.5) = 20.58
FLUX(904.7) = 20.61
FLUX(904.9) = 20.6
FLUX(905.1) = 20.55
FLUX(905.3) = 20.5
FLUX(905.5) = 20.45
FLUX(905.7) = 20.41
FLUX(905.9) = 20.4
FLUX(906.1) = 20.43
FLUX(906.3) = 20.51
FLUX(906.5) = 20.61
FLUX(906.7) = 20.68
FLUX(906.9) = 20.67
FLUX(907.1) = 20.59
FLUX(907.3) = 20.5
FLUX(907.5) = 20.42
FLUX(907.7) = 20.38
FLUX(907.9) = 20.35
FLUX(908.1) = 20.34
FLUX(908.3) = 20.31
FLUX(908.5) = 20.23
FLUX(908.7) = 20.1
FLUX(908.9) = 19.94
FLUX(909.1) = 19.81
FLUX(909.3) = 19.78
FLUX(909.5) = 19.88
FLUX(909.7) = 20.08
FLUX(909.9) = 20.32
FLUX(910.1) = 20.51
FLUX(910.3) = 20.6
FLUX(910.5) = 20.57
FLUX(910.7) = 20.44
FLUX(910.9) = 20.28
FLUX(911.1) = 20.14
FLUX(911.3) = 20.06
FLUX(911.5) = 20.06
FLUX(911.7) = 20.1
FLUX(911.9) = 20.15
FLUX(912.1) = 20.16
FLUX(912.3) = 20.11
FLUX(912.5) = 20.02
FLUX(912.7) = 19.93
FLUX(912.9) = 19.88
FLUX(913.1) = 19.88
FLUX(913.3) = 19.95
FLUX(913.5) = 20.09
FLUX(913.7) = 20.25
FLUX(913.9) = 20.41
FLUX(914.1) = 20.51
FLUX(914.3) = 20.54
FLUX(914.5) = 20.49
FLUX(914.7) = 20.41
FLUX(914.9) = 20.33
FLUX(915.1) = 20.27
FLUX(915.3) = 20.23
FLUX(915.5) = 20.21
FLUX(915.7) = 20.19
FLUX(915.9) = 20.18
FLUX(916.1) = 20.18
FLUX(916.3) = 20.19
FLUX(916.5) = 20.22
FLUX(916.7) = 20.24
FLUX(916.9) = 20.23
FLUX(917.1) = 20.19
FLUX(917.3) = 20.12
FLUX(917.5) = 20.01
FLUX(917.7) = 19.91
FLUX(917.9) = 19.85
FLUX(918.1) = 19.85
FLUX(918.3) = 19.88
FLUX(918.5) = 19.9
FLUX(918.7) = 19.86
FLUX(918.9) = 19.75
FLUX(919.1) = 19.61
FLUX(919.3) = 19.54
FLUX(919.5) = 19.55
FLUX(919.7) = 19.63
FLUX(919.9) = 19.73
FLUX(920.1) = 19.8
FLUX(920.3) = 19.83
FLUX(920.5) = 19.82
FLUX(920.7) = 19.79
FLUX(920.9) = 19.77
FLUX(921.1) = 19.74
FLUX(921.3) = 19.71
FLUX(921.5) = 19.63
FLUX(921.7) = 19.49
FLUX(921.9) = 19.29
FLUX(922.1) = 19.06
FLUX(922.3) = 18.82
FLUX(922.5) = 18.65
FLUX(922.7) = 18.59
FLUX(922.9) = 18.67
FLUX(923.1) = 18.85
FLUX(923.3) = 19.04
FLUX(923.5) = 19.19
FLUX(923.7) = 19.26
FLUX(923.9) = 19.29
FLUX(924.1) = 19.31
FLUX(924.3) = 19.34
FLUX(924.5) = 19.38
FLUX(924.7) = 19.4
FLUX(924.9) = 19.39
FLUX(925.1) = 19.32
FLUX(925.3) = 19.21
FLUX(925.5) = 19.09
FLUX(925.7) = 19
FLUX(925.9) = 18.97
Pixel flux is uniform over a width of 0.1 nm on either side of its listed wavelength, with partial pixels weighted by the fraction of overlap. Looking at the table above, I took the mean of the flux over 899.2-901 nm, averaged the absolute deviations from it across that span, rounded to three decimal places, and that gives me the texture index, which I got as 0.426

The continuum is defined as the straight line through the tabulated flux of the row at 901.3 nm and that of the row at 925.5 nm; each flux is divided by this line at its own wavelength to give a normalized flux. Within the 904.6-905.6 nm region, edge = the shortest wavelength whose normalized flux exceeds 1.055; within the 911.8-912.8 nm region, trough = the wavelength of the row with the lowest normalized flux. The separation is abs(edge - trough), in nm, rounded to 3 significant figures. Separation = 8.00 nm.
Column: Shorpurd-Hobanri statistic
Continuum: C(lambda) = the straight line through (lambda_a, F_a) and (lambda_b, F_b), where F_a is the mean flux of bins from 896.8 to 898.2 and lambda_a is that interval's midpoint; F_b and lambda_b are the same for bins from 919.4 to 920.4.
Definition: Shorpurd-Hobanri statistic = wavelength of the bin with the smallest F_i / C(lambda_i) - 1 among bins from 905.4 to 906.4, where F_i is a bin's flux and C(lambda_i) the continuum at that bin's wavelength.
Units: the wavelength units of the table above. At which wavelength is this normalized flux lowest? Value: 905.7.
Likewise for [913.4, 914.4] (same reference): 913.5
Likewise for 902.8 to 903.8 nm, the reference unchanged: 903.7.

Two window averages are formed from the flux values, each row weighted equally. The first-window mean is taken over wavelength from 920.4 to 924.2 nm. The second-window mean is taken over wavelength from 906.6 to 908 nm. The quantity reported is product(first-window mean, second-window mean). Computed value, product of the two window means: 395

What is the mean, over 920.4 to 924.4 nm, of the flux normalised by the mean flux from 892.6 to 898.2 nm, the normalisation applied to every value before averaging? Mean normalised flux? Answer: 0.921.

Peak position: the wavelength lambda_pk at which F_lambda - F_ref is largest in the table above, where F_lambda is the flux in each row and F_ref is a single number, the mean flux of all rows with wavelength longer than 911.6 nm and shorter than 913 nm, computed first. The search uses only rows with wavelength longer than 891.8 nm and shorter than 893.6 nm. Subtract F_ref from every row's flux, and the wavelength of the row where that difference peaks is 892.1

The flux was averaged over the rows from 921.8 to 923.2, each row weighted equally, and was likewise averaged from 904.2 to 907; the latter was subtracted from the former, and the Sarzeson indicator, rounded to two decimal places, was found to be -1.69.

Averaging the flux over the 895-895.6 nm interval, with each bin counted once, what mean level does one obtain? 21.0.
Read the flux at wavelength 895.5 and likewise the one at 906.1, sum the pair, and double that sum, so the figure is 82.5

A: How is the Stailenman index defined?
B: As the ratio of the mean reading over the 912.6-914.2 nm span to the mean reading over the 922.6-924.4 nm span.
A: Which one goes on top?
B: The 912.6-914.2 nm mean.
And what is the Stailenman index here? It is 1.06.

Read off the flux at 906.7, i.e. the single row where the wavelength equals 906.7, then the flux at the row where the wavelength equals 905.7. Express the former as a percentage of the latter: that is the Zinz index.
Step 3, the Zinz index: 101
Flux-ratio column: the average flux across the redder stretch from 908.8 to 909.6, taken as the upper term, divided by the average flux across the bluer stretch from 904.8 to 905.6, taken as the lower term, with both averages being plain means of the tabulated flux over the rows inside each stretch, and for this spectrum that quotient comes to 0.97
